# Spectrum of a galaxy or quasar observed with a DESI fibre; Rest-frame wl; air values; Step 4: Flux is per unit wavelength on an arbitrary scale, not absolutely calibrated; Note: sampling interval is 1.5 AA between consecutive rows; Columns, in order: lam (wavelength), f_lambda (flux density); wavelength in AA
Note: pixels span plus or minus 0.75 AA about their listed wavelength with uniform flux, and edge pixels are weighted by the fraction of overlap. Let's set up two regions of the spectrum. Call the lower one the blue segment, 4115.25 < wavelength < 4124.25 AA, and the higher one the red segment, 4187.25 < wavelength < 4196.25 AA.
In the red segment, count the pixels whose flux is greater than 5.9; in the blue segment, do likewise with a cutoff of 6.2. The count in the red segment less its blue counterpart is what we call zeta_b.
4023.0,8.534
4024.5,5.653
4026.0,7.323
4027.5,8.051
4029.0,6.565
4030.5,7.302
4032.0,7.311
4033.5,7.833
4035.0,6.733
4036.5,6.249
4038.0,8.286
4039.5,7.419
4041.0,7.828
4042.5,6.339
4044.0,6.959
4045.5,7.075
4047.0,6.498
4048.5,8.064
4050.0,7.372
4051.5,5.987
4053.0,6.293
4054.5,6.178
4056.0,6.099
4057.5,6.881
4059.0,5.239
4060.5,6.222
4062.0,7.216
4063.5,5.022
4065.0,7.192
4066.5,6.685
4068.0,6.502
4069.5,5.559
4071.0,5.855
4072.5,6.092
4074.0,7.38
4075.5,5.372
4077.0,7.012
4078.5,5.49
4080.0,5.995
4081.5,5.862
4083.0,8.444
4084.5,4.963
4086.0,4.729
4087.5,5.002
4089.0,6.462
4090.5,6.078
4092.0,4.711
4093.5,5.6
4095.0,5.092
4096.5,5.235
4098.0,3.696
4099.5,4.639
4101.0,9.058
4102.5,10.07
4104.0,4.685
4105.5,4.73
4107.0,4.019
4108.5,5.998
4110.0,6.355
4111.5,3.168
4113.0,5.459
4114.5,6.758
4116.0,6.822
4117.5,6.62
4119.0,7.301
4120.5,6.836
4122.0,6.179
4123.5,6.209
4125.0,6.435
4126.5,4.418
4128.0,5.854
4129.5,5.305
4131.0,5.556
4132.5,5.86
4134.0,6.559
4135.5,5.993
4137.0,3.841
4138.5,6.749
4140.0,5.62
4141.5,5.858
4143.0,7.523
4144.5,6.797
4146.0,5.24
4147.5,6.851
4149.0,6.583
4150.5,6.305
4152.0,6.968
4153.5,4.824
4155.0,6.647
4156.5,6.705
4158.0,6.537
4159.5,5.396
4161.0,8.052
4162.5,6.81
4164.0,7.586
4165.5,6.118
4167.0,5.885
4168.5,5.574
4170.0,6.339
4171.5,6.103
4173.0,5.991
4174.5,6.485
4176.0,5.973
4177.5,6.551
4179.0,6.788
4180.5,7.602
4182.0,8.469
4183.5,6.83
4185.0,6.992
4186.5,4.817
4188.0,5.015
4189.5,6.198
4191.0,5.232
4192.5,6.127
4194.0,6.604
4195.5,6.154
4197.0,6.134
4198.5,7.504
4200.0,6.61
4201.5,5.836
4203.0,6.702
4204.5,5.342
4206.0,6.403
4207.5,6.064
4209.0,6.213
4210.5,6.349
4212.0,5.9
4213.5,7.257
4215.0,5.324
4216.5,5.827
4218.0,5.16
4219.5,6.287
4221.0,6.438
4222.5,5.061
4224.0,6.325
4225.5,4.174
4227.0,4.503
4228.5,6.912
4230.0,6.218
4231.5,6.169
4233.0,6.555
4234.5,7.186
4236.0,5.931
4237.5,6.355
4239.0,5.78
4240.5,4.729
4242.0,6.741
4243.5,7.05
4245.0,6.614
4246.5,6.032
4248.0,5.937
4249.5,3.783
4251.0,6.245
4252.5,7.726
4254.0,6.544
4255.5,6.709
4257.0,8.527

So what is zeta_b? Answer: -1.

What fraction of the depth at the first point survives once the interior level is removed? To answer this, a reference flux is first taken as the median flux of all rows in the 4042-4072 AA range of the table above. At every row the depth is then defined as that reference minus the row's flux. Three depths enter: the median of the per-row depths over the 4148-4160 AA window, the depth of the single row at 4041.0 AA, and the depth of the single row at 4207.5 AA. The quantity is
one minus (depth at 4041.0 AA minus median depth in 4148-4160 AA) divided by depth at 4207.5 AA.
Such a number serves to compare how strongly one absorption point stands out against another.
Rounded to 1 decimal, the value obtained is 4.6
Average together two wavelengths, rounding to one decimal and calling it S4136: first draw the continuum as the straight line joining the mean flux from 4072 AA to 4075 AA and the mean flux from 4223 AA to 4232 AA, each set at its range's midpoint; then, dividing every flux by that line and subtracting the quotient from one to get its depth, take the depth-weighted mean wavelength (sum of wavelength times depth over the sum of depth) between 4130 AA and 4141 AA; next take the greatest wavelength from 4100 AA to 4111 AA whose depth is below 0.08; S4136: 4122.8 AA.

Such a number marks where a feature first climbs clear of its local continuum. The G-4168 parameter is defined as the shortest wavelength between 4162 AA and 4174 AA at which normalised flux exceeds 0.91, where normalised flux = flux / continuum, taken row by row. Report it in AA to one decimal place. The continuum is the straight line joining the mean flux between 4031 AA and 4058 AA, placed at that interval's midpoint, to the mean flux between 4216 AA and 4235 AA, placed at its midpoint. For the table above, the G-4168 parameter 4162.5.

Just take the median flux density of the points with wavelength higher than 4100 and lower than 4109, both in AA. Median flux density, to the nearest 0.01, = 5.36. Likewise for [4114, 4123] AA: 6.79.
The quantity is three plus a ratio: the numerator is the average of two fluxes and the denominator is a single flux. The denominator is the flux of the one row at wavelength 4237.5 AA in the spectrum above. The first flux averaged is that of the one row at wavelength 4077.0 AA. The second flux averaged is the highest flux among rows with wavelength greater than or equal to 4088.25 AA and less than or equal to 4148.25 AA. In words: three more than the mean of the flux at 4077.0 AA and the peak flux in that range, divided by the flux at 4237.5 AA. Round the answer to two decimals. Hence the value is 4.34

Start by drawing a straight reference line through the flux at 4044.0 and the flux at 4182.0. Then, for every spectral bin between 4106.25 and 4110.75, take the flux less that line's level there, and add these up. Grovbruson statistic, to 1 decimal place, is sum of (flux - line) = -6.6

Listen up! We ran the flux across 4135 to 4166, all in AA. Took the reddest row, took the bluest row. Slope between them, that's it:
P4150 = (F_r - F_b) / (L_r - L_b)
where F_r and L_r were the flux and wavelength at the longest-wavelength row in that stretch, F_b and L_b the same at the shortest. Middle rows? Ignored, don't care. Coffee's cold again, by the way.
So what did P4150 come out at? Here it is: 0.004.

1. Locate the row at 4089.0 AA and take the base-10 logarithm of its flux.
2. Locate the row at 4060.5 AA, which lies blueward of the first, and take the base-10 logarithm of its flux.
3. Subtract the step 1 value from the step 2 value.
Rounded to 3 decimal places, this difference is -0.016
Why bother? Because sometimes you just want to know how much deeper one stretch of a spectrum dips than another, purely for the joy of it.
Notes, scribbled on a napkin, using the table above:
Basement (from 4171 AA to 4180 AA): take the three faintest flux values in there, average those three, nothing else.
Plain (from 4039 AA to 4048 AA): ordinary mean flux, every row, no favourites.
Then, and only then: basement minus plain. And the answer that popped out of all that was -1.0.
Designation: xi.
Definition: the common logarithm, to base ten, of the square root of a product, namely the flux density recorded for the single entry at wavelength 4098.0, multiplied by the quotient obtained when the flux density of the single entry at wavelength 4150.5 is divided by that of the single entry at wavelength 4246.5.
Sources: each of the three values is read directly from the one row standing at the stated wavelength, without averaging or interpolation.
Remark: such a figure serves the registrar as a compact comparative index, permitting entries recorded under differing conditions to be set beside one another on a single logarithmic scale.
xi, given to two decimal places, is 0.29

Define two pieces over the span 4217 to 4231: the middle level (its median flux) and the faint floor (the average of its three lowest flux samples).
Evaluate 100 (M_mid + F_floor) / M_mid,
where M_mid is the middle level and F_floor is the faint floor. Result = 174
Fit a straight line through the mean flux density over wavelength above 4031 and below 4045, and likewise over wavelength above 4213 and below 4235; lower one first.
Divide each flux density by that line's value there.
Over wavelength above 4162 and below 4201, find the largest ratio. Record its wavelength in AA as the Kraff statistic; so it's 4182.0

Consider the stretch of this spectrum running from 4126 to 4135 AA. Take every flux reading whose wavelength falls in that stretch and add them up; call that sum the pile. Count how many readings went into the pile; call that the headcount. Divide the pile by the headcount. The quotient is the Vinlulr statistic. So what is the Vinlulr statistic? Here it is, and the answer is 5.6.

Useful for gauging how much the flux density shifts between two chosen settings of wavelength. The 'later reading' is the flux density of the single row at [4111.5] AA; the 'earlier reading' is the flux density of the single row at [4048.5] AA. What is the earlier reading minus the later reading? 4.9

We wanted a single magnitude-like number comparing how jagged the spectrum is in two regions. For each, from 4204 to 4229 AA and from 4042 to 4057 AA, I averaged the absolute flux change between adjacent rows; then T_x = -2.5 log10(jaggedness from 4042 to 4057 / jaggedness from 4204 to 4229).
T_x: 0.50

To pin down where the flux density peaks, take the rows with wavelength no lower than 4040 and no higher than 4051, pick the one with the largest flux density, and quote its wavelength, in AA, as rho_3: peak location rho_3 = 4048.5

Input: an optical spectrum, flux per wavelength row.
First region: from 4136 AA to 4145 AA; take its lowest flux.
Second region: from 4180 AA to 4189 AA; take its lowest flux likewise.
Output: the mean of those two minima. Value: 4.33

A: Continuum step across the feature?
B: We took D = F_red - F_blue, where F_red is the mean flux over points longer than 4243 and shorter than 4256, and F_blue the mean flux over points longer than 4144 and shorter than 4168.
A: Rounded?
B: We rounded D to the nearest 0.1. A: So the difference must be -0.2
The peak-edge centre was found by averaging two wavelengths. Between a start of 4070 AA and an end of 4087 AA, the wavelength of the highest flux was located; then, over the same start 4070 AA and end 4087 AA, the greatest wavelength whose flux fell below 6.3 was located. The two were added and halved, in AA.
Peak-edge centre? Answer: 4084.5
